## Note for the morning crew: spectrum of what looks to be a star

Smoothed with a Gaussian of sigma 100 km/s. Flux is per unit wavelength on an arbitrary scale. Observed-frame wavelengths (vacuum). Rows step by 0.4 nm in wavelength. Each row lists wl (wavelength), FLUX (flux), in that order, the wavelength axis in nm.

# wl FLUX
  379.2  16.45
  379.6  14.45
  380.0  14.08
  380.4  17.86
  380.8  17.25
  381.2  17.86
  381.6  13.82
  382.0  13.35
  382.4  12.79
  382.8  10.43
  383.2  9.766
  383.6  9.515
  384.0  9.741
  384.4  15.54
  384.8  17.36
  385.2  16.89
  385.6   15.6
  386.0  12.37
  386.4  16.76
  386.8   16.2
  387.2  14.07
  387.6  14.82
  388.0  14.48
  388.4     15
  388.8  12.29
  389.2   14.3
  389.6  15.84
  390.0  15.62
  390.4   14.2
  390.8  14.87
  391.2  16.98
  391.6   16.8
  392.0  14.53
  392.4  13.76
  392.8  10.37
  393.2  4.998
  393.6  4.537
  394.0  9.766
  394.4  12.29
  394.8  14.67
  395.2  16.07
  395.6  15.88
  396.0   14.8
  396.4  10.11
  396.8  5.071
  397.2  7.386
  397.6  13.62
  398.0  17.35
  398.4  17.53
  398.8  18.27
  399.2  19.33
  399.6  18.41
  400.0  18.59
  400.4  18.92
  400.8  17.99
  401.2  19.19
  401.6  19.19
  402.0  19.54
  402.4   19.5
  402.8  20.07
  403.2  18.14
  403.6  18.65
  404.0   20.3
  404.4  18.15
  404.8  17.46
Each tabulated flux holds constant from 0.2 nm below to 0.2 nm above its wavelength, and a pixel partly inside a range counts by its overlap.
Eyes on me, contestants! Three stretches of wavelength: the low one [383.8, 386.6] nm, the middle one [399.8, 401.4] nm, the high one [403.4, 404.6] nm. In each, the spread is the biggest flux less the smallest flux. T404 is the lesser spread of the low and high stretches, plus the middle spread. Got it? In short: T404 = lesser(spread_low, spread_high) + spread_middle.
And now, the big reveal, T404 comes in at 3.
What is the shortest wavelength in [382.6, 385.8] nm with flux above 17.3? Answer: 384.8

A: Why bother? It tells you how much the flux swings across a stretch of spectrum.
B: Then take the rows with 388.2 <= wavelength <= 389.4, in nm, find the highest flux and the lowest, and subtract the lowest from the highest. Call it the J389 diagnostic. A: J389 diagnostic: 2.7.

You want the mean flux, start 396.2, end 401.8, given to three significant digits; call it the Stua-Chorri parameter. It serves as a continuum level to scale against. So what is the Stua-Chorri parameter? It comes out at 15.8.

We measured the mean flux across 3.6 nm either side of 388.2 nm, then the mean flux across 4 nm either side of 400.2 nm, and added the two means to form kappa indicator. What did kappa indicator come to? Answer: 32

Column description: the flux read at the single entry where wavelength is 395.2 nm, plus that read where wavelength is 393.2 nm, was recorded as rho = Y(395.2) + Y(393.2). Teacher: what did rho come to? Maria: 21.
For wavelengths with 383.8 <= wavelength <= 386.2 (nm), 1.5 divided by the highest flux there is 0.0864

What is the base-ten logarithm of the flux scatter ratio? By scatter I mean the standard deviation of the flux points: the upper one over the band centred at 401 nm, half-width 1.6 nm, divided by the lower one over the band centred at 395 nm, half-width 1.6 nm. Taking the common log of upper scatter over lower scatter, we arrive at -0.86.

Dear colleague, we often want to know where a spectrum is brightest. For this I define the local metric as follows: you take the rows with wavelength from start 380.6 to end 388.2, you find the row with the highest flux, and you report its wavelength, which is 381.2 nm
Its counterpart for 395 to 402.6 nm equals 402.0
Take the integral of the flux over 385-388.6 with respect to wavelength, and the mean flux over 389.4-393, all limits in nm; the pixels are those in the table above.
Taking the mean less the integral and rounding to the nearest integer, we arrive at -40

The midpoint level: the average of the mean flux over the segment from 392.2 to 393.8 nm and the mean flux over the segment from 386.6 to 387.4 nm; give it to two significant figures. 12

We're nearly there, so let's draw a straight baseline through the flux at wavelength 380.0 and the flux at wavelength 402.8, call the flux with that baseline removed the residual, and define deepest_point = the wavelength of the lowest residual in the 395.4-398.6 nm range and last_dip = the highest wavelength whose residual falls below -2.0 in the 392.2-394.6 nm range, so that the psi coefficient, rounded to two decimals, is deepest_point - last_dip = 2.40 nm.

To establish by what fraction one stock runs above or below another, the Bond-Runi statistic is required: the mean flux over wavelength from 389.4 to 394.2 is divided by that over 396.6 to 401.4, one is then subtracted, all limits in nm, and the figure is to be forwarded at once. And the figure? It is -0.21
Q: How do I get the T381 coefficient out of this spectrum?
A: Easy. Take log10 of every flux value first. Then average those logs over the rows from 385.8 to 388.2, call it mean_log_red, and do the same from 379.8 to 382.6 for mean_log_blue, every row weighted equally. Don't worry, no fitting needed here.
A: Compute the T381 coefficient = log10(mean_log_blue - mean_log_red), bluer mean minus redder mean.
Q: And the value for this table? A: -1.9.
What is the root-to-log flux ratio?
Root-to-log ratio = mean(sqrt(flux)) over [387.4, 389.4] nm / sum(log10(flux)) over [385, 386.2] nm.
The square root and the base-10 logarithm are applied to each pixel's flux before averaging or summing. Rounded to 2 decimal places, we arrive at 1.07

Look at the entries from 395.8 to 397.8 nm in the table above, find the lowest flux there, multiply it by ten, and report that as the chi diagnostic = 51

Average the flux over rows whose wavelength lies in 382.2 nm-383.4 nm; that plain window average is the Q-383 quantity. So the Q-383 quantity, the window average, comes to 11.0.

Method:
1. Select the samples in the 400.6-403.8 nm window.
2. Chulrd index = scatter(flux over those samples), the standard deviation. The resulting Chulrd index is 0.7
